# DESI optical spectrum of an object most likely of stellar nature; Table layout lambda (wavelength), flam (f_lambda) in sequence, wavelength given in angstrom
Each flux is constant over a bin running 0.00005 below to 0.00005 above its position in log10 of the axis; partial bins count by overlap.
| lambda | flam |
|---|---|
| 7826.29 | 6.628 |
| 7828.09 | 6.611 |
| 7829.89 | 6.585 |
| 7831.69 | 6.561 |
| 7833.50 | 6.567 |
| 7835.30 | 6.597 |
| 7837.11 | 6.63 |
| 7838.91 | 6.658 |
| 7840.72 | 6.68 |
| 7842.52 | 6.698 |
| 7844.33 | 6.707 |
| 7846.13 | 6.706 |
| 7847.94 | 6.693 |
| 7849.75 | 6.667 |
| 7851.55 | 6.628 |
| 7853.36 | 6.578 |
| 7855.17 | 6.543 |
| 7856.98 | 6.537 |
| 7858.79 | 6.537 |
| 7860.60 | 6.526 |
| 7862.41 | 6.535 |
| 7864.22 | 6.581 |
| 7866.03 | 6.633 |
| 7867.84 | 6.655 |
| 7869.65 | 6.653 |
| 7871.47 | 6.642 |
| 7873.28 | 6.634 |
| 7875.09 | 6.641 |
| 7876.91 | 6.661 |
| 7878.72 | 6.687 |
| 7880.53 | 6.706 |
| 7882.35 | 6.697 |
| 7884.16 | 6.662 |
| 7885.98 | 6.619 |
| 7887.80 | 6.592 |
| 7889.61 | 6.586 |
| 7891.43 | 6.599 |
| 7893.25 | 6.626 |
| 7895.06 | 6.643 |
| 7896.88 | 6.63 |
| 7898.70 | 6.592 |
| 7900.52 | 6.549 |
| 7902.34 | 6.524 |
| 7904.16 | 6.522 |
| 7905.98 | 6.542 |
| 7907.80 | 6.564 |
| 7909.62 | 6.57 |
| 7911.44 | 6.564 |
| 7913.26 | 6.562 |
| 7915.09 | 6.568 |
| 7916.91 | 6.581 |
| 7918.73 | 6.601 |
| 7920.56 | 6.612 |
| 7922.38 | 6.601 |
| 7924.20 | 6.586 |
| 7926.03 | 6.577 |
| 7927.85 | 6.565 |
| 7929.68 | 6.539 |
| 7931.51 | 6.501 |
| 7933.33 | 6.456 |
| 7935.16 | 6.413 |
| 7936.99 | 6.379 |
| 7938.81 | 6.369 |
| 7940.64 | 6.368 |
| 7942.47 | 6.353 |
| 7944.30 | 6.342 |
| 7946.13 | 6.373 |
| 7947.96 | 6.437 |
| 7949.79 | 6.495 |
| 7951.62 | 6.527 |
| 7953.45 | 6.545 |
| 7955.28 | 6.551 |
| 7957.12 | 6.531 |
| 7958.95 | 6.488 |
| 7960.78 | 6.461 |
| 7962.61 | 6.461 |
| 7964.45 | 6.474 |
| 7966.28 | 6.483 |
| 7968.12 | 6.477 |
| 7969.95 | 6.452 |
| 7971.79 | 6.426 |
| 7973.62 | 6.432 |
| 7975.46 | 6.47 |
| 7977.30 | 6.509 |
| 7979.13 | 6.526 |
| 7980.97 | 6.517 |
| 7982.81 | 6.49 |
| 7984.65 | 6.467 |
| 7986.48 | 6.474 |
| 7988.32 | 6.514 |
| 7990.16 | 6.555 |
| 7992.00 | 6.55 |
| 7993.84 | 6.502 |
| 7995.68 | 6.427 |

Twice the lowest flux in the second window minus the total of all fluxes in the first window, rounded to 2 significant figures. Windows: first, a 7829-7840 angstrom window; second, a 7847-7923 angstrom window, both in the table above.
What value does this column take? -27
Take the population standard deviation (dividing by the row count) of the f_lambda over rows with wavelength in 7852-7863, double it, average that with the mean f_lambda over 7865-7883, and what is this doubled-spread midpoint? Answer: 3.35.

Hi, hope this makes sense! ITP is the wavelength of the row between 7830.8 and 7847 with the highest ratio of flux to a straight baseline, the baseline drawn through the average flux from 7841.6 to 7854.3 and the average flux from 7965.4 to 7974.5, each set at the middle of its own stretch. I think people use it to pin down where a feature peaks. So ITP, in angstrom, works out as 7846.13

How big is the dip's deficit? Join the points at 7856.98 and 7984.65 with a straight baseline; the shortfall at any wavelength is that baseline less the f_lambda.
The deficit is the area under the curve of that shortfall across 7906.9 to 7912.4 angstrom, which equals -0.32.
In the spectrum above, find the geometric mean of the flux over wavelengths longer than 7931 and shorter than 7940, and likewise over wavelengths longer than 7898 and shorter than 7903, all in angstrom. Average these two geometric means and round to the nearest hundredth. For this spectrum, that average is 6.49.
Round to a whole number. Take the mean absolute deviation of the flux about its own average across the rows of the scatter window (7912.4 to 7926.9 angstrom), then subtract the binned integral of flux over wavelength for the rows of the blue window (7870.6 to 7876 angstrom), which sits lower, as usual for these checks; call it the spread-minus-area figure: -36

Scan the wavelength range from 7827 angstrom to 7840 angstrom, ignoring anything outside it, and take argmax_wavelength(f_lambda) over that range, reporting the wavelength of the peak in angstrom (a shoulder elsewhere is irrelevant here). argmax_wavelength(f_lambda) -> 7838.91 angstrom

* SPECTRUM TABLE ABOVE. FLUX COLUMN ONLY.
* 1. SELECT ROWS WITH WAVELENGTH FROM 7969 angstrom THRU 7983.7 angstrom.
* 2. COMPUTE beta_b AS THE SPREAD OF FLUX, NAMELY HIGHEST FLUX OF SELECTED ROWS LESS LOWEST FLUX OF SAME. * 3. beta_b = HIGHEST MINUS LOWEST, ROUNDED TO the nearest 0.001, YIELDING 0.100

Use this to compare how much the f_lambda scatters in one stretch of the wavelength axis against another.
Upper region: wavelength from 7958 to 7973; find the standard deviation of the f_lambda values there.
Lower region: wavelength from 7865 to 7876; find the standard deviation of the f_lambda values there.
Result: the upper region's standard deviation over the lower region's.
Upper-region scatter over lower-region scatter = 2.2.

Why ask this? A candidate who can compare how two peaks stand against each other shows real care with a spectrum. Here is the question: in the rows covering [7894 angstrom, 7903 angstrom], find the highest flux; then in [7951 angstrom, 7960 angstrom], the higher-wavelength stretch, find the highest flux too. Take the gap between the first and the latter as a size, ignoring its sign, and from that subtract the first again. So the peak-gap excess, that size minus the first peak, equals -6.55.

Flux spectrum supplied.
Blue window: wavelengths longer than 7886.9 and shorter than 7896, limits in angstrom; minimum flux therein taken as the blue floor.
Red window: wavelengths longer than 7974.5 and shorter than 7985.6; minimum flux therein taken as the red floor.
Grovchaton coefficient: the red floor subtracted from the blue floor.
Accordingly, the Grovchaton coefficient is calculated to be 0.12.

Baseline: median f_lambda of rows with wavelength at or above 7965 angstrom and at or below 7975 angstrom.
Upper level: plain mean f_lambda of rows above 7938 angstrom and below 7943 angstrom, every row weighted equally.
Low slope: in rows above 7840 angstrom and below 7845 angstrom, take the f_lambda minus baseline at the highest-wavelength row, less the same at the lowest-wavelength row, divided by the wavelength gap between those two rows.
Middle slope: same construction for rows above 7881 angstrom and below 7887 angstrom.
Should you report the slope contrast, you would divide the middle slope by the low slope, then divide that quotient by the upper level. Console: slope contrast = -0.5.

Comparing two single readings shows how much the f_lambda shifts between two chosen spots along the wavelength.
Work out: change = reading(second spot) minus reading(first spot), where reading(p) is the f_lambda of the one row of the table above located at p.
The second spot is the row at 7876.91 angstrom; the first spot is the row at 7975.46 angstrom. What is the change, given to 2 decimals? 0.19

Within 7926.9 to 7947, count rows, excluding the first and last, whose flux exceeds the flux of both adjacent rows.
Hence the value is 0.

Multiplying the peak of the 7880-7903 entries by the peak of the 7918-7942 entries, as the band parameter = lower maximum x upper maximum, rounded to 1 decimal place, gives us 44.3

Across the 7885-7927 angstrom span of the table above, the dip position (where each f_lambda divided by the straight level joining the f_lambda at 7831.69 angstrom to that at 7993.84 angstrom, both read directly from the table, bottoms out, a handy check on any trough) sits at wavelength 7904.16 angstrom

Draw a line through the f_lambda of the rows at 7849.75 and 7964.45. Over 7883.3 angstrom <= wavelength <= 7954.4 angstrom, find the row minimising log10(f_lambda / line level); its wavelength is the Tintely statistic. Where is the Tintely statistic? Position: 7944.30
